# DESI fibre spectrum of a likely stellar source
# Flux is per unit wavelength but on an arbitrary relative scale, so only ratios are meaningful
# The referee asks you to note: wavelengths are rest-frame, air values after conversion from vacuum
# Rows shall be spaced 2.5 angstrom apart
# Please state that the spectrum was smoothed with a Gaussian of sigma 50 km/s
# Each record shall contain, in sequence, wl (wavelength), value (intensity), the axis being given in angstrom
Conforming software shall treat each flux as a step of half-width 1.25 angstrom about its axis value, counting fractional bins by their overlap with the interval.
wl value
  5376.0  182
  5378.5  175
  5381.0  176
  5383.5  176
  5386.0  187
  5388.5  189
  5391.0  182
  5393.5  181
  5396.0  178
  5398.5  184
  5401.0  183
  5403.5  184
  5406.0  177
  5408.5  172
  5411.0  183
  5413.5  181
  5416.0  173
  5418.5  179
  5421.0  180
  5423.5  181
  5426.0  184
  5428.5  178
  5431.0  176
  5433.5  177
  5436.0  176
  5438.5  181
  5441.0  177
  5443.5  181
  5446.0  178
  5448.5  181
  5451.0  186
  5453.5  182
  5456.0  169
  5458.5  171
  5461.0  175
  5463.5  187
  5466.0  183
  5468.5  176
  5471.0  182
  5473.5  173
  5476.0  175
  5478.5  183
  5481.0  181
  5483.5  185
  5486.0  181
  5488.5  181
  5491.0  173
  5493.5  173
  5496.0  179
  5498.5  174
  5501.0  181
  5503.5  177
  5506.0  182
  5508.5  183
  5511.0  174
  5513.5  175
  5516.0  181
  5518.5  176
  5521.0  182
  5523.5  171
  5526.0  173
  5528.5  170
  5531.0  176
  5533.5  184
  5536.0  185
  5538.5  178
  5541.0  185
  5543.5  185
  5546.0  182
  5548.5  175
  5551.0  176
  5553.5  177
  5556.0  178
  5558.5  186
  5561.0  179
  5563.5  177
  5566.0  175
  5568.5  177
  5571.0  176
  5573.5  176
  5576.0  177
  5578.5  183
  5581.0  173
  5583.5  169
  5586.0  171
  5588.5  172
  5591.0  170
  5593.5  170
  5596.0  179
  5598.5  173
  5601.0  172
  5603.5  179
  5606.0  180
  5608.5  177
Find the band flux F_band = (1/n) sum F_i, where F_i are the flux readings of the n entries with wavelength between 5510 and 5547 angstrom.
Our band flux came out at 178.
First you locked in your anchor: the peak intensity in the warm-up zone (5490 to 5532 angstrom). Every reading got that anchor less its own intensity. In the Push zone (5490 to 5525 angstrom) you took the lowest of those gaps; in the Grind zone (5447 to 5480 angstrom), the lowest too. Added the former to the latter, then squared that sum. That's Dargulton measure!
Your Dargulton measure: 16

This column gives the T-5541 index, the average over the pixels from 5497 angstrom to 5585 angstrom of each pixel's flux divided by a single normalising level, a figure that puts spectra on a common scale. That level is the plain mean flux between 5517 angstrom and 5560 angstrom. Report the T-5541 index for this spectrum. 1.00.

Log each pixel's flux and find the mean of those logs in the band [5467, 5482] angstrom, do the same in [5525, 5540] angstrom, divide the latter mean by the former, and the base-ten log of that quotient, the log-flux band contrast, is -0.0003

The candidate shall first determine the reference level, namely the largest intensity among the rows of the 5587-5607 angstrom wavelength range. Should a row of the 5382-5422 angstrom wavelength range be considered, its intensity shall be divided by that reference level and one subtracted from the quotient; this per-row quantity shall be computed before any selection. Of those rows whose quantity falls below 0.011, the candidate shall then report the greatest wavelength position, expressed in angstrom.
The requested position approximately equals 5421.0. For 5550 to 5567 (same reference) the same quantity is 5566.0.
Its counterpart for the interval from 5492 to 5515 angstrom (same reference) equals 5513.5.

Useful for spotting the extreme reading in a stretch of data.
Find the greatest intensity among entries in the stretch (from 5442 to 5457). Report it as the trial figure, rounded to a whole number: 186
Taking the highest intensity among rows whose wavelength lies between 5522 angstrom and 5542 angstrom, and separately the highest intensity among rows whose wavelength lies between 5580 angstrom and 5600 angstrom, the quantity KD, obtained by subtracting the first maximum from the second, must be -6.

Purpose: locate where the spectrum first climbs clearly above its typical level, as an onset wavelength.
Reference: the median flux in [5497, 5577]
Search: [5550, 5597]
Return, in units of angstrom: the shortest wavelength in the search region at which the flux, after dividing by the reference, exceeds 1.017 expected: 5558.5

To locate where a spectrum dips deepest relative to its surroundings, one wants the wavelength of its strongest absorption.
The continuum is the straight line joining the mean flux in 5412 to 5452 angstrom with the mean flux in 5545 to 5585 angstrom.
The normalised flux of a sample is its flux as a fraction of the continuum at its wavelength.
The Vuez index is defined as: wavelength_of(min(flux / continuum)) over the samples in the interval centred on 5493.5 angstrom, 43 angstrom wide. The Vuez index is 5473.5 angstrom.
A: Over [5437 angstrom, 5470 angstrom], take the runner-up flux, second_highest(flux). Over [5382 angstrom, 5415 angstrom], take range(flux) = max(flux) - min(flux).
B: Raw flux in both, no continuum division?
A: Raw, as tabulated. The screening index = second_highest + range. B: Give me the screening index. 203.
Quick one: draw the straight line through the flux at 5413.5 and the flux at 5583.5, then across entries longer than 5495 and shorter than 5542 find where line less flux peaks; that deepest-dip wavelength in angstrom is 5528.5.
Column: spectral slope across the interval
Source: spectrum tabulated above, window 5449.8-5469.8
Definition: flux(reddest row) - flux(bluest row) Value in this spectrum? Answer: -10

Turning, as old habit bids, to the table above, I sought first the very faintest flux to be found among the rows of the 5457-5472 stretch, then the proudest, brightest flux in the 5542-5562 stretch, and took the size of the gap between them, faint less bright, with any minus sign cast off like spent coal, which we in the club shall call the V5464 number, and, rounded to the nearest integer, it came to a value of 15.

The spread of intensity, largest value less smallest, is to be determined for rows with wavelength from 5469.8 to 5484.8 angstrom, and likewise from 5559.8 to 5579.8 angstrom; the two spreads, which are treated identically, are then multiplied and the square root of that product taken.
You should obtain 10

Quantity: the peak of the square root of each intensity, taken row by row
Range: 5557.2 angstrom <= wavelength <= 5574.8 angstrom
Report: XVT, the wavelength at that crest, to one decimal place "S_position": 5558.5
